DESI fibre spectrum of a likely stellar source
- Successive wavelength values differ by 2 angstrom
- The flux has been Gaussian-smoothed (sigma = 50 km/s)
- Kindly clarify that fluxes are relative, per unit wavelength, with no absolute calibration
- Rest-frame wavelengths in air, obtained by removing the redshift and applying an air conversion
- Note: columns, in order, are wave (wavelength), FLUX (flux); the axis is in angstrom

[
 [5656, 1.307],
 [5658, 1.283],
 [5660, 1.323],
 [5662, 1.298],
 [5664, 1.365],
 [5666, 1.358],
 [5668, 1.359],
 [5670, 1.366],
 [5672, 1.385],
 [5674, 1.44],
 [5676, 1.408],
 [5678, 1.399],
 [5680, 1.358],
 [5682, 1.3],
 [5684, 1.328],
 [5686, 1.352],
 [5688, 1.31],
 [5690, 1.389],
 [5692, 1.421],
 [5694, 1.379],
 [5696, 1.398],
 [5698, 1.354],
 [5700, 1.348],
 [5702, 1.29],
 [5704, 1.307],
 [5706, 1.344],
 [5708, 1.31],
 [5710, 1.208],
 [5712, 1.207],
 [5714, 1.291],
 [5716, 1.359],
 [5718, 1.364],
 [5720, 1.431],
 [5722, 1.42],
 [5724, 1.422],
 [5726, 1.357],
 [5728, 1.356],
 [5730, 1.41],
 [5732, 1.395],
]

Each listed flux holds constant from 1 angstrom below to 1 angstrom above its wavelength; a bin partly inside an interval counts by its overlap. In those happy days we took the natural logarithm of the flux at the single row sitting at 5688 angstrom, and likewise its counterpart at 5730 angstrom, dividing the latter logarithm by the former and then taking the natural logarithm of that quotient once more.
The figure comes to 0.2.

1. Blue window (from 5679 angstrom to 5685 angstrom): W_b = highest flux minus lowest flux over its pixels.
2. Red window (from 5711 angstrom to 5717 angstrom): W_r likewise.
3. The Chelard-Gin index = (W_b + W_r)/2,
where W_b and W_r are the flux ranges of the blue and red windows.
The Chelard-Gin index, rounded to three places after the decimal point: 0.105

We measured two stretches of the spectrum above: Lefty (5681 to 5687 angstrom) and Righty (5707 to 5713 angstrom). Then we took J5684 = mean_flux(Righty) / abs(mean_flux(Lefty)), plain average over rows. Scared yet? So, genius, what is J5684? 0.94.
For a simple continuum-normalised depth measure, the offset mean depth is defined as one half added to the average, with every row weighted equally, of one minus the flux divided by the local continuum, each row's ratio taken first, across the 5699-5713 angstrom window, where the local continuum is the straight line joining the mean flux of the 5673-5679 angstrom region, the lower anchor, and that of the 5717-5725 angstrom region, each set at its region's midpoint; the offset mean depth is 0.588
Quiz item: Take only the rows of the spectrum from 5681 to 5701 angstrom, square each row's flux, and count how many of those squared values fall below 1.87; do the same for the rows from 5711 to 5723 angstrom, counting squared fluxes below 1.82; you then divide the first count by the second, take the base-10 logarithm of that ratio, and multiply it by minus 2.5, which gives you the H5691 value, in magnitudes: -1.2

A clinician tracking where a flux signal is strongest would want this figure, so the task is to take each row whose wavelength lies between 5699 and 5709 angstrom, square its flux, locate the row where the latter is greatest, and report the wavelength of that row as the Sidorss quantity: 5700 angstrom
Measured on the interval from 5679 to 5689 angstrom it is 5680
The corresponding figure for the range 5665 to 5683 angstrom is 5674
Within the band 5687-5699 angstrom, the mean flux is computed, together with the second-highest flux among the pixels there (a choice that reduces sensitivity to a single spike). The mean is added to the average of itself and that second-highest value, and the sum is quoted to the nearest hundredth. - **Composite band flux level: 2.76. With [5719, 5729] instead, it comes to 2.81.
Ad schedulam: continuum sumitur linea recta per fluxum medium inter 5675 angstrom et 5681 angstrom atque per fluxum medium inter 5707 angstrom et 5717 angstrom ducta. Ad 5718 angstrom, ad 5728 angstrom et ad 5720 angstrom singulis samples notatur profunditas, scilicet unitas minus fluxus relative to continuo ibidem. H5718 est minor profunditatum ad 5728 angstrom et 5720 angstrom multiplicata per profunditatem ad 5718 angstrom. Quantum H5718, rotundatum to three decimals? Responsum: 0.013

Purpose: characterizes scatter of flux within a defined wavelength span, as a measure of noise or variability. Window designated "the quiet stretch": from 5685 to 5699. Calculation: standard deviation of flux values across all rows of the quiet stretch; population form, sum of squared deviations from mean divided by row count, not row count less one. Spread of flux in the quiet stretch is 0.034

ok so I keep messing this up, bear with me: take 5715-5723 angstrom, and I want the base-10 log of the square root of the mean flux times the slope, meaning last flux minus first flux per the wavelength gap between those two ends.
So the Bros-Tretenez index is -0.92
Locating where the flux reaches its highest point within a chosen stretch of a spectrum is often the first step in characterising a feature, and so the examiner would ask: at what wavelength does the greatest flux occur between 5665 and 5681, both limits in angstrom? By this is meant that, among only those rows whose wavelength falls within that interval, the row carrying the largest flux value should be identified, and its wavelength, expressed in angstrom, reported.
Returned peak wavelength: 5674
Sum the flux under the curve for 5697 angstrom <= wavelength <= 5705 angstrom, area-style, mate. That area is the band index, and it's 10.6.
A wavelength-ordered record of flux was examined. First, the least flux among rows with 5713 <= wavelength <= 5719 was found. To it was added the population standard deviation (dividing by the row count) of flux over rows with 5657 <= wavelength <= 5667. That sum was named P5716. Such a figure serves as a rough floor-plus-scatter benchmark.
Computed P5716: 1.32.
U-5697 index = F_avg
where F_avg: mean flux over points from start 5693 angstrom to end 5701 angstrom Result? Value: 1.37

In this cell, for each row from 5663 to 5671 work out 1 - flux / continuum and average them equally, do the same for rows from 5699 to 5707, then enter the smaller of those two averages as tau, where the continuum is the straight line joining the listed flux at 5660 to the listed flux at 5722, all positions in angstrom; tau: -0.021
